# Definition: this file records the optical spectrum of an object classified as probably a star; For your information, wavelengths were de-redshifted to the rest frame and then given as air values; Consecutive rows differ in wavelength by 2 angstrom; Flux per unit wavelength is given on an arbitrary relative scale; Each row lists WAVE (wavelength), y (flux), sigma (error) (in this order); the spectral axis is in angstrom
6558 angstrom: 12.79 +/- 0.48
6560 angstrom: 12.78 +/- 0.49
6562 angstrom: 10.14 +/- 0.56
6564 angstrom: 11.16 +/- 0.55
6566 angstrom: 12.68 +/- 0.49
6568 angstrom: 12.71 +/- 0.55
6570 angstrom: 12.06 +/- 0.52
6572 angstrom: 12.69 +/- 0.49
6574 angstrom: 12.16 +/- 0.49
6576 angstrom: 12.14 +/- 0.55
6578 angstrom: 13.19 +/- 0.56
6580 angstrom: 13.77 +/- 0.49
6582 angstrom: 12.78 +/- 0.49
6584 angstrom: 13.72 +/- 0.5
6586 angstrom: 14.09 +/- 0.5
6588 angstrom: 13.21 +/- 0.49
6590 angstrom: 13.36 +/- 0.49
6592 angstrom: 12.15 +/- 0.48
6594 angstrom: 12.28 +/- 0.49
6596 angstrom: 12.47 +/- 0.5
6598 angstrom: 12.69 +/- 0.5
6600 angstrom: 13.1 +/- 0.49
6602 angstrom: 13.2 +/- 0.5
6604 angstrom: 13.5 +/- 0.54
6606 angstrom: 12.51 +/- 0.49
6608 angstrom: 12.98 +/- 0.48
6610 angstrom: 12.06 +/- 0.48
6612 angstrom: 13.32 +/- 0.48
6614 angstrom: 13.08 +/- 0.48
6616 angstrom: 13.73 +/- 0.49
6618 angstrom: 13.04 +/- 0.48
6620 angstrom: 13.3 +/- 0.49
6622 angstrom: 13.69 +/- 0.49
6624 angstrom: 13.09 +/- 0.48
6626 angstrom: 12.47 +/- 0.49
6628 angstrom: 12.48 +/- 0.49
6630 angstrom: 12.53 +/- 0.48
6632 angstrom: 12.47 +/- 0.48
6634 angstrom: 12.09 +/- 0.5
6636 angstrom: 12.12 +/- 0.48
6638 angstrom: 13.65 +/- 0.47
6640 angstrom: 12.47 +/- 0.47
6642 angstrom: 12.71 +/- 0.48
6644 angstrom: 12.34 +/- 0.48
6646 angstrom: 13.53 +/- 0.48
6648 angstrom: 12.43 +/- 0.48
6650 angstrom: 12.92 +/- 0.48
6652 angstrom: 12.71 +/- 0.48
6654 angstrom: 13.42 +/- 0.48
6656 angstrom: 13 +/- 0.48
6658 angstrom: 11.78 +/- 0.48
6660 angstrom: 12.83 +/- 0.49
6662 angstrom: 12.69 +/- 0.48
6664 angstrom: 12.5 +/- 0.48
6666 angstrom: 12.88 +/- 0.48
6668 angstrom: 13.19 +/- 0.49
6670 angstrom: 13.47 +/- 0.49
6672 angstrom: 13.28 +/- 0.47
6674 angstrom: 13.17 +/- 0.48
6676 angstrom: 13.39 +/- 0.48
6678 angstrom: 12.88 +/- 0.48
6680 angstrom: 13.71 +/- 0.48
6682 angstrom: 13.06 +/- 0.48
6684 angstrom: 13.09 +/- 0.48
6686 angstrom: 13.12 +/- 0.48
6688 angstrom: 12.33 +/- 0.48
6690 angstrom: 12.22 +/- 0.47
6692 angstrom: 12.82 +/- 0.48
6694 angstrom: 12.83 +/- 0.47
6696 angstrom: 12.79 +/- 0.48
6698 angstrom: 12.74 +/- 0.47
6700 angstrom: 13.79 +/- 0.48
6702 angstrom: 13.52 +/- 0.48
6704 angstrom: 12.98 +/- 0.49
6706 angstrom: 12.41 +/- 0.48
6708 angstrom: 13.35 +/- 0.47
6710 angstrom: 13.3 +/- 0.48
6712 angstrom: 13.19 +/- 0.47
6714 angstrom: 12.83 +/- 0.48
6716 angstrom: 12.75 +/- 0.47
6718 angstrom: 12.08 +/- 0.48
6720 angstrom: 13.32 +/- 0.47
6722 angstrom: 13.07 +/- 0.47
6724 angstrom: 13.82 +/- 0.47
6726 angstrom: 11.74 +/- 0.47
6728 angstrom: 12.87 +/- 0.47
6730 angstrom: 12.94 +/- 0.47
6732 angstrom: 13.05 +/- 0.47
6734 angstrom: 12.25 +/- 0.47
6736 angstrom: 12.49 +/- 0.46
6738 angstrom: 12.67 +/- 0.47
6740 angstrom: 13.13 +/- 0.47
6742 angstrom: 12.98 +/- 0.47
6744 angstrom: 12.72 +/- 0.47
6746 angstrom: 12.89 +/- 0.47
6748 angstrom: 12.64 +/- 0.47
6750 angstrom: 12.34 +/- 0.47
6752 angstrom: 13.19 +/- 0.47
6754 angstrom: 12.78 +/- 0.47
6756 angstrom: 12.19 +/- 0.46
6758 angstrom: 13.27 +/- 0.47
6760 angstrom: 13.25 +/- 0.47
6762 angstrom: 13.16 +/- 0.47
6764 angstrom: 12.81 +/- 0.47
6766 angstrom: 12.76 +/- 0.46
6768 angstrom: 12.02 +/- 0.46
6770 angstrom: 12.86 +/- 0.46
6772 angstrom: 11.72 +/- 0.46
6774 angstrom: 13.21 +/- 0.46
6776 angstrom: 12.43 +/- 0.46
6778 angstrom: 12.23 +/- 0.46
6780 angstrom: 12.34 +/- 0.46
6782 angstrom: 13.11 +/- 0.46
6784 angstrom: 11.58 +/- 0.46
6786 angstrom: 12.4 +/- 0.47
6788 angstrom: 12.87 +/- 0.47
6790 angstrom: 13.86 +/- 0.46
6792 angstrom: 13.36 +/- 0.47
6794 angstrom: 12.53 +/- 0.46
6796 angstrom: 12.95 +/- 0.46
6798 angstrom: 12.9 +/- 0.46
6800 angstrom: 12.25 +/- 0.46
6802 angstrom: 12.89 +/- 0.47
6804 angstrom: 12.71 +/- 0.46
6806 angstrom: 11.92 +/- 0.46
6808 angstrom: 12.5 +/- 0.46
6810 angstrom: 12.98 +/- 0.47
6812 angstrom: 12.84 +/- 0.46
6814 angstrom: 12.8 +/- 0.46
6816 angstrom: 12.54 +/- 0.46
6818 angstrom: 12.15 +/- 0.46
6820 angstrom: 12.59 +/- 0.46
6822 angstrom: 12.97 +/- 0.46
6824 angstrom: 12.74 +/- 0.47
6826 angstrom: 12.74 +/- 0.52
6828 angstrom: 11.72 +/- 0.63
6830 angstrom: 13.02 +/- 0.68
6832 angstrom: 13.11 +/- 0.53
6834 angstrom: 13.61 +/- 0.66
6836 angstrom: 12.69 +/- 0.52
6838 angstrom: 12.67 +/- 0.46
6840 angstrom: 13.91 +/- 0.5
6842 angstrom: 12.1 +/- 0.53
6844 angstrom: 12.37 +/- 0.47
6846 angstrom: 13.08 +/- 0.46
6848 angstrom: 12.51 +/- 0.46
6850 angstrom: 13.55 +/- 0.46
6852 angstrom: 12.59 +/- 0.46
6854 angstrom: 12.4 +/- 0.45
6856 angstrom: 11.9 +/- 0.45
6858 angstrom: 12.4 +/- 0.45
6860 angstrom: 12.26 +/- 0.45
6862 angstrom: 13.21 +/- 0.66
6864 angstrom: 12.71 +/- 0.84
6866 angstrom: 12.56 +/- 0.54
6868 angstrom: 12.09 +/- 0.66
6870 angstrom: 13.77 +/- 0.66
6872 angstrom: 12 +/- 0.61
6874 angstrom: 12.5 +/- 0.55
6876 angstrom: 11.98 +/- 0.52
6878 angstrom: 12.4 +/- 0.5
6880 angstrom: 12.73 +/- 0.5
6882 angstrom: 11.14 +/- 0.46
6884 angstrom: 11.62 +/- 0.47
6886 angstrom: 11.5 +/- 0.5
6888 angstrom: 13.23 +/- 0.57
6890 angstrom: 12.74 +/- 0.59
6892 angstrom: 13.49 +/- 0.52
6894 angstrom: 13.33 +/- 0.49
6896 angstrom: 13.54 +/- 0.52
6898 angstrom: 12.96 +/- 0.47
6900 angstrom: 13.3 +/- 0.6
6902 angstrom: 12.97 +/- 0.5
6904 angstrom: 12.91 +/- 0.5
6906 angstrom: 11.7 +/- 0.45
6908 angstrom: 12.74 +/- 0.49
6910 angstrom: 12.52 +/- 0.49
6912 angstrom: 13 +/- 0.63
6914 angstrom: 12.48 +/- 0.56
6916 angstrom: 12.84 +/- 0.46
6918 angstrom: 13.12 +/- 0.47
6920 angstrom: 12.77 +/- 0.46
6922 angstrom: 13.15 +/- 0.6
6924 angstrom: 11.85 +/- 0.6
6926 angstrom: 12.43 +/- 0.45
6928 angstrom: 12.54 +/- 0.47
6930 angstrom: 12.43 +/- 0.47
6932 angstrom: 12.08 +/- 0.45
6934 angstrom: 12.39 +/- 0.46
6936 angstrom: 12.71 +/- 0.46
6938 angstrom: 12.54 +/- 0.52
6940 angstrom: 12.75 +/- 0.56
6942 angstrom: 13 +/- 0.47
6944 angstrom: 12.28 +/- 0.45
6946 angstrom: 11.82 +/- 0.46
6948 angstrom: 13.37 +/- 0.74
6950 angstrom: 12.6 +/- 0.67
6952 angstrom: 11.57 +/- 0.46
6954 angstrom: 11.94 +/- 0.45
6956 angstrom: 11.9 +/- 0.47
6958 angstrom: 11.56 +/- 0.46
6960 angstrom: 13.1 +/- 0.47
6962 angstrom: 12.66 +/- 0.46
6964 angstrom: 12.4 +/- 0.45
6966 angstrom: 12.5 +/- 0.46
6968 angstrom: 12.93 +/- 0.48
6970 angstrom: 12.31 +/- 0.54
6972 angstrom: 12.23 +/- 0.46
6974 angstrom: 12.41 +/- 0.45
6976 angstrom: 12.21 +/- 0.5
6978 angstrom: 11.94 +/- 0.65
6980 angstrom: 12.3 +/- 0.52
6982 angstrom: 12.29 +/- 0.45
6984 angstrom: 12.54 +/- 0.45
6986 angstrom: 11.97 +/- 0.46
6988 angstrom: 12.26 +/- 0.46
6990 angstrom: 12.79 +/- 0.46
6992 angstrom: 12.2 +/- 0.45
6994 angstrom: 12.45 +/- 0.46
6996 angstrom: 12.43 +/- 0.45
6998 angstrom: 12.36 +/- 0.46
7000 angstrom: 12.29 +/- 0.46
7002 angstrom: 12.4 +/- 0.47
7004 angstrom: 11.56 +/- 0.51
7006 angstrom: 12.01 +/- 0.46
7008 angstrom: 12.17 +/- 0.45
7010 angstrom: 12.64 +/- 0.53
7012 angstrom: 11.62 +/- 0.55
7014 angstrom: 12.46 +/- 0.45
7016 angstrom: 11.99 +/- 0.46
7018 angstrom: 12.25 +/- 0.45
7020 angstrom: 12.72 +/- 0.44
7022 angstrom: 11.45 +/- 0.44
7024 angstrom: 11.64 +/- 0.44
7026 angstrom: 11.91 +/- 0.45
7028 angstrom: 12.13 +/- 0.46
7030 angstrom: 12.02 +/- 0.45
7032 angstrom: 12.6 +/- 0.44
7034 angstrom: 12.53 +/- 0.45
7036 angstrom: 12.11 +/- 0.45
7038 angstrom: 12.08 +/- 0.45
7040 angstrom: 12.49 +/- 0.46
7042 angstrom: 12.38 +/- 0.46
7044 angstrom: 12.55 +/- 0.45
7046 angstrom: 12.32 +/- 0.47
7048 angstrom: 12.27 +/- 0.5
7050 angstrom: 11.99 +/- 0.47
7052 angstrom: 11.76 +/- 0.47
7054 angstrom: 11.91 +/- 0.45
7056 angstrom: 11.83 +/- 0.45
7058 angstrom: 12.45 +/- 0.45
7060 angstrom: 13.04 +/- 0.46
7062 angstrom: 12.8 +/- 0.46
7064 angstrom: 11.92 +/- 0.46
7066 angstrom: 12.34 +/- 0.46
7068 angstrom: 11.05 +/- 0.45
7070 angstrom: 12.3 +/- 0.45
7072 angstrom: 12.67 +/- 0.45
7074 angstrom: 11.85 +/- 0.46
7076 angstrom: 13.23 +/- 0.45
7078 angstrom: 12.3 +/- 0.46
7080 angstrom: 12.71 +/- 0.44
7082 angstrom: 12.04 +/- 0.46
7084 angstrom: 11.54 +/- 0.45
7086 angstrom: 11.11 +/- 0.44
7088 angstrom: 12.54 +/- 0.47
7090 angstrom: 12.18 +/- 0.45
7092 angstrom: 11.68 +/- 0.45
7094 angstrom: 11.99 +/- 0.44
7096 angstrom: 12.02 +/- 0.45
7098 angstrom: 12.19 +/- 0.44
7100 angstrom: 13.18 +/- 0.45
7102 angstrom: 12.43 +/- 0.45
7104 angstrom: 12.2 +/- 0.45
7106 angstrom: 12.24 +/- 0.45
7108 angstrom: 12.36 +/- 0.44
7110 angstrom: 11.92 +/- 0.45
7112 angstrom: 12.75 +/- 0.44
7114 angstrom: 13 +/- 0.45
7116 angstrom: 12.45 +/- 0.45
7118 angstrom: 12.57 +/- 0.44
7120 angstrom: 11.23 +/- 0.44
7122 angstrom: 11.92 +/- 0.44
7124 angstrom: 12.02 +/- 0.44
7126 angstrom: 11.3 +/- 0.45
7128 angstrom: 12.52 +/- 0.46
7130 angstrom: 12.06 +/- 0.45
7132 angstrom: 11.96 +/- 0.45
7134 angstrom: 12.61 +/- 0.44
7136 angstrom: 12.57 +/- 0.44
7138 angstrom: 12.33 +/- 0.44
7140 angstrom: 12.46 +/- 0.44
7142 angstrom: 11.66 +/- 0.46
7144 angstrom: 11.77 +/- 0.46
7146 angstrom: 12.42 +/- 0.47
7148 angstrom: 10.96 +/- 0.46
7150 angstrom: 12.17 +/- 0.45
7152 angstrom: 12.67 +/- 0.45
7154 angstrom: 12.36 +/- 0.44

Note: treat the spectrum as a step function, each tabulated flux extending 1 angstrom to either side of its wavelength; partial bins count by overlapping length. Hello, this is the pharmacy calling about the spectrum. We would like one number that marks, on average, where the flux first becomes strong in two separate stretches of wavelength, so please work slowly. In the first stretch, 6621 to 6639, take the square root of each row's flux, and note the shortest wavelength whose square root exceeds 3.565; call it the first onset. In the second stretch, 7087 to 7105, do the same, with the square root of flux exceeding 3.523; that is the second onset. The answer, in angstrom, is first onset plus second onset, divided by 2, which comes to 6855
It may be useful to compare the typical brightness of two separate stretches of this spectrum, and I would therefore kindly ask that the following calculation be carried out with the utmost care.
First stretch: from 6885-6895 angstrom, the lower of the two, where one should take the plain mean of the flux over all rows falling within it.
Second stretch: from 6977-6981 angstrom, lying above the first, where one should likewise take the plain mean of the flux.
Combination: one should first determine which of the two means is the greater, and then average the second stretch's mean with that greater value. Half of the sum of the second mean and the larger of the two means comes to 12.5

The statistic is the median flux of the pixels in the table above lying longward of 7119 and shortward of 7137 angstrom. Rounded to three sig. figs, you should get 12.0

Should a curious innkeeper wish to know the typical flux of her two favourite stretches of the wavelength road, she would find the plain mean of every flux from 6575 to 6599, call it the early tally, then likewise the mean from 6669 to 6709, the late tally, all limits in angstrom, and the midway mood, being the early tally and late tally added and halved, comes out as 13.0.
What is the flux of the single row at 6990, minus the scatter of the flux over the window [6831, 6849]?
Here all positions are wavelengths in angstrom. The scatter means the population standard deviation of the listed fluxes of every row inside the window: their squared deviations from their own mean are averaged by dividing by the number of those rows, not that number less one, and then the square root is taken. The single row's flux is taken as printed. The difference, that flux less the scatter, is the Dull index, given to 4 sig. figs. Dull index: 12.24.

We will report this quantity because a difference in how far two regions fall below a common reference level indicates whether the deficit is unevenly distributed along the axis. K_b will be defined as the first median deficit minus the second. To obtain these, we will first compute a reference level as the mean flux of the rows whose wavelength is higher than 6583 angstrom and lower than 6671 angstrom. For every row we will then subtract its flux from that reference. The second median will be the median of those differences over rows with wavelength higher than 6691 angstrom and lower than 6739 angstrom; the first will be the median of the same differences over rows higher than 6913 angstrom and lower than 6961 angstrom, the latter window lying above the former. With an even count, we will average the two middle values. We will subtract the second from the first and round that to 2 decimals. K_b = 0.34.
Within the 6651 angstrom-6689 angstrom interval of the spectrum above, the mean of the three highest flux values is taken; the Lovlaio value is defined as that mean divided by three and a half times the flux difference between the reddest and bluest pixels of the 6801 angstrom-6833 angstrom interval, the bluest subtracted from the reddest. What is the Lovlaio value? 18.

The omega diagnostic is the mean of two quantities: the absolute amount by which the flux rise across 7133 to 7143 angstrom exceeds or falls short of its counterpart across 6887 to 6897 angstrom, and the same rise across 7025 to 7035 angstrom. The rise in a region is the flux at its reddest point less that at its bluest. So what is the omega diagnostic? 0.94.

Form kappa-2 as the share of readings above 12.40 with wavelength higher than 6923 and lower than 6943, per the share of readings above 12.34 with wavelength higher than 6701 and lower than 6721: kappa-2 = 0.78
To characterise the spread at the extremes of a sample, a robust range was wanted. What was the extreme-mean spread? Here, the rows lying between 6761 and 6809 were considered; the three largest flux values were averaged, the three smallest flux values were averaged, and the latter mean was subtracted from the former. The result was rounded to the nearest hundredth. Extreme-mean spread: 1.74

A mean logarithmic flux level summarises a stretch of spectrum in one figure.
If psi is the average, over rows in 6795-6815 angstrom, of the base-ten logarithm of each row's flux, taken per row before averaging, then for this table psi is 1.10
